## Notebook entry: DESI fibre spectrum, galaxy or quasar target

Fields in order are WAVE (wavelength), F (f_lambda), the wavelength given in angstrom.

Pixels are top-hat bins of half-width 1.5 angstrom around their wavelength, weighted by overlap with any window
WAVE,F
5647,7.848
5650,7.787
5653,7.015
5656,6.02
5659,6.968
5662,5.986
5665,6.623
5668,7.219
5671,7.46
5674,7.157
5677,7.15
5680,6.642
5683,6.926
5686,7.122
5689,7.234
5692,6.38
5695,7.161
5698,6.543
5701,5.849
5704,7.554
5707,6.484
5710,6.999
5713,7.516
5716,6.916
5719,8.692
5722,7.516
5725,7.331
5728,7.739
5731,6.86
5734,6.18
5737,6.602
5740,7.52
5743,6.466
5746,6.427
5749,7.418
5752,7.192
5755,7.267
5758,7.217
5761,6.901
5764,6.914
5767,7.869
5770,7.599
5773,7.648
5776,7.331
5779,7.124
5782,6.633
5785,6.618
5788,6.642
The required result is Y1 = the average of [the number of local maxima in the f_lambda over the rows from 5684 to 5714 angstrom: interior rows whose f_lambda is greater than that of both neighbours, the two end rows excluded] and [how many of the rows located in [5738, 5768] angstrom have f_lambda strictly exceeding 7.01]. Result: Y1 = 4.5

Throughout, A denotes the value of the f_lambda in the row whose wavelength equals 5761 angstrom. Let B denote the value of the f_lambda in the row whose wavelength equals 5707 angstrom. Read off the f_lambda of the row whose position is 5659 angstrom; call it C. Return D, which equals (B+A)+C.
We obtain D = 20.4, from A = 6.901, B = 6.484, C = 6.968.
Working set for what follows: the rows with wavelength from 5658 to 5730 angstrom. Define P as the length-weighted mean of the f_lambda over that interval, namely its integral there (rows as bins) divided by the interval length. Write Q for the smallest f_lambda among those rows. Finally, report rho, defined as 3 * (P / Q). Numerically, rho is 3.61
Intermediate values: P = 7.05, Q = 5.849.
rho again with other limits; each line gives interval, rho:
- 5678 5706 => 3.50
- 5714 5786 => 3.48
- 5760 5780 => 3.20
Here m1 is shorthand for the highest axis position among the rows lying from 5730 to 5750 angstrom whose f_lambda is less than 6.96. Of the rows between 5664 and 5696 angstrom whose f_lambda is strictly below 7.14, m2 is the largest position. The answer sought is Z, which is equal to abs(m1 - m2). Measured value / 54 angstrom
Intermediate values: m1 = 5746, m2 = 5692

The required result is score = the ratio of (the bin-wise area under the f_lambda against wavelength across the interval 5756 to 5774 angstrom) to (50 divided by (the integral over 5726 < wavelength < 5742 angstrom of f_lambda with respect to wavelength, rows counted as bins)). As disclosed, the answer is 295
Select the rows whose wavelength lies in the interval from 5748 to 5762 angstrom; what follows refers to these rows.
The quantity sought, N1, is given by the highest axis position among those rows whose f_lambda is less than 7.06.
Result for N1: 5761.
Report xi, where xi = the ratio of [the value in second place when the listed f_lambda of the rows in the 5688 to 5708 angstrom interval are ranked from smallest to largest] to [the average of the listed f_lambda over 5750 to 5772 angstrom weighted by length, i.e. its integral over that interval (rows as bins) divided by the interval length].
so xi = 0.88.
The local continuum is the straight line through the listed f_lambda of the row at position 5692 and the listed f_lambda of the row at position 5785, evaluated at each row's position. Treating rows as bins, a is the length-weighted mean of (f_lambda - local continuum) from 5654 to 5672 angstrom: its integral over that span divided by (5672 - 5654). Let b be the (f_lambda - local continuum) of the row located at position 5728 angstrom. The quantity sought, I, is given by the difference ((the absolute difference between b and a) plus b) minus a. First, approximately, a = 0.4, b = 1.27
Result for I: 1.74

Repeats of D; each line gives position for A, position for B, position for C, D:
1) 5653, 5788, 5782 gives 20.3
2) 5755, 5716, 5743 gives 20.6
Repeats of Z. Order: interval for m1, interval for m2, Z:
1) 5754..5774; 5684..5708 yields 57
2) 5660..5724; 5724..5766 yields 48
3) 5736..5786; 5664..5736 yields 51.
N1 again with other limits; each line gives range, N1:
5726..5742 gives 5737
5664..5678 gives 5665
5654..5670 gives 5665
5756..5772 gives 5764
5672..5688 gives 5683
